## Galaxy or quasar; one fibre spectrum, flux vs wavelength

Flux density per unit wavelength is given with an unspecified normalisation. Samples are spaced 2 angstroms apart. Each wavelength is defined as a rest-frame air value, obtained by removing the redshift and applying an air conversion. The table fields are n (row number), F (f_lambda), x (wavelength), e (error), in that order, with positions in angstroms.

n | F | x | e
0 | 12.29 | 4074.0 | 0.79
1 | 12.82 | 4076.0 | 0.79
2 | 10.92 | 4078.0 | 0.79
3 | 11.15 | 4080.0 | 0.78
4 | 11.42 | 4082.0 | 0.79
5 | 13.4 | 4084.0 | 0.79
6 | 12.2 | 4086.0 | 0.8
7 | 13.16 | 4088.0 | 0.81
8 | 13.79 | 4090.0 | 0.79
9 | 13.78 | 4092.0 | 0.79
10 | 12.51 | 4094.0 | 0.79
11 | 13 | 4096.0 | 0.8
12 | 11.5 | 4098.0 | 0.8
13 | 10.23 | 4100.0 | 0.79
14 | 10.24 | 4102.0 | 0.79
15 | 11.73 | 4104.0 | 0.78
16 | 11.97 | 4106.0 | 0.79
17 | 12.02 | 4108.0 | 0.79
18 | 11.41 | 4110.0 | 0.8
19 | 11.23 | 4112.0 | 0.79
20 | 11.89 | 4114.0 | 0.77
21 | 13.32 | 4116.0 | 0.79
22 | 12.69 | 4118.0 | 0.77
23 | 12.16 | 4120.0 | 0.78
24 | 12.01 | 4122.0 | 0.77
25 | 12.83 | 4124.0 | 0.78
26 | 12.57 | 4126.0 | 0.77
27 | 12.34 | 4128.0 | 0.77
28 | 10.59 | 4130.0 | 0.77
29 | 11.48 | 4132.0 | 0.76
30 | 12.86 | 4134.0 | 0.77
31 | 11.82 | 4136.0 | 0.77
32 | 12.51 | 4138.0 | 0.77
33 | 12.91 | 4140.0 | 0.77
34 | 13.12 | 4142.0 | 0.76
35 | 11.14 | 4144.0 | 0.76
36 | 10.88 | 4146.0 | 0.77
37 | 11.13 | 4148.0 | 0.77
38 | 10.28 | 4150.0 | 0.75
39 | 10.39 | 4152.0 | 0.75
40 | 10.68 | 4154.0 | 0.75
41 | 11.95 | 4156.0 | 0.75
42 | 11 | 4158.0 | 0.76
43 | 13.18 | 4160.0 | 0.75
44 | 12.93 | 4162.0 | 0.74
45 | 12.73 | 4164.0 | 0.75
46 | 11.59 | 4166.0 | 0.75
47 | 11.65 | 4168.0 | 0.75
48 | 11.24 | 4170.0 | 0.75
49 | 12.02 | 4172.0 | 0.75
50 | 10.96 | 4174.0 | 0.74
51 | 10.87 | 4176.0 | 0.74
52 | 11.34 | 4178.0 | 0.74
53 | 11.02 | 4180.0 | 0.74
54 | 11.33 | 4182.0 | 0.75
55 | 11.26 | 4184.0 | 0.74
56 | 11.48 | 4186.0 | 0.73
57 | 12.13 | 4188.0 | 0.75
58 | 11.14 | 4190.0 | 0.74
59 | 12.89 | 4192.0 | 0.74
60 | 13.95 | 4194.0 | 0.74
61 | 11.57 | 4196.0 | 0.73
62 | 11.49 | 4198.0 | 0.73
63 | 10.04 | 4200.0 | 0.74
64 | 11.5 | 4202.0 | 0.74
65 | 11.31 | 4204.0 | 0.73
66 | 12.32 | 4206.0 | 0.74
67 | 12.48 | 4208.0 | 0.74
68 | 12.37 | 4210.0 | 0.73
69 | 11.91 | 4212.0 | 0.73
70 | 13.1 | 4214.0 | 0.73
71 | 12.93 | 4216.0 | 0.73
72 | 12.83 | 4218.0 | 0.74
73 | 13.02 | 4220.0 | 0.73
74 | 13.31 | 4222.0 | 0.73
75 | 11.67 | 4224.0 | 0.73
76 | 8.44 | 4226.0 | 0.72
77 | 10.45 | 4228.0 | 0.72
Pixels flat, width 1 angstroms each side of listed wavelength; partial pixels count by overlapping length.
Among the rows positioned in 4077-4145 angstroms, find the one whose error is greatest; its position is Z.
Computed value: 4088.0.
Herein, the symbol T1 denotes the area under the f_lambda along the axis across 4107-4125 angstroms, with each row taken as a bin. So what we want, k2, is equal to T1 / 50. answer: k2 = 4.38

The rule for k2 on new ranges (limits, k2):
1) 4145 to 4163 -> 4.10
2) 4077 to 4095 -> 4.49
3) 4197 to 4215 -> 4.26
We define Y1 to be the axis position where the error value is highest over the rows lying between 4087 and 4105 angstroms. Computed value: 4088.0 angstroms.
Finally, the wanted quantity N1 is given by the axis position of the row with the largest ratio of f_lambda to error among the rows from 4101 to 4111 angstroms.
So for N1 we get 4108.0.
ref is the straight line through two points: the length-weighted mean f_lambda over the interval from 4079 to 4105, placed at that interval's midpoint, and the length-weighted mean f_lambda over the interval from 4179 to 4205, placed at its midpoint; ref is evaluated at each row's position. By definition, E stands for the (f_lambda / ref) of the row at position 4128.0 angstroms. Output 1.03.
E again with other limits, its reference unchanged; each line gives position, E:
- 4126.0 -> 1.05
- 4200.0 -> 0.87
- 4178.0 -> 0.97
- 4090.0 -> 1.13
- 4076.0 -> 1.05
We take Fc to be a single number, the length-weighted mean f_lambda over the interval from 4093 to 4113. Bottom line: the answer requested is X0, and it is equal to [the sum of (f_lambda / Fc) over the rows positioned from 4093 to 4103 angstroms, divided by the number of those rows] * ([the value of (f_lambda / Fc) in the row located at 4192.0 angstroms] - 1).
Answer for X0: 0.112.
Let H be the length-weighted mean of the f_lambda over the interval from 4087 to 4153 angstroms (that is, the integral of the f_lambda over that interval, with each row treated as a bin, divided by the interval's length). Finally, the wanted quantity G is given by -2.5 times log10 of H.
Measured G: -2.70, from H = 12.0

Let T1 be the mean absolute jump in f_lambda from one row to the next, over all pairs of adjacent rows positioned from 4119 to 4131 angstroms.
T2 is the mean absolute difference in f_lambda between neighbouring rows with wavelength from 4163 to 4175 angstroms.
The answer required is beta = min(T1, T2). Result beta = 0.64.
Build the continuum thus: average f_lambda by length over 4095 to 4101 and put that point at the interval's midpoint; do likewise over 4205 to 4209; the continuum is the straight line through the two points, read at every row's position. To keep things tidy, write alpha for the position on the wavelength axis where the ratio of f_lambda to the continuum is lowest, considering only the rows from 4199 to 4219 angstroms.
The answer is 4200.0 angstroms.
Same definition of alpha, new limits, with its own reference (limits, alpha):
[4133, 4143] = 4136.0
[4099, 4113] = 4102.0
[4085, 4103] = 4102.0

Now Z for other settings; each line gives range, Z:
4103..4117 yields 4110.0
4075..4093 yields 4088.0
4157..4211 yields 4158.0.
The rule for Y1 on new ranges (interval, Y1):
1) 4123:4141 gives 4124.0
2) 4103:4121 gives 4110.0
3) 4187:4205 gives 4188.0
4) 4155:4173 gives 4158.0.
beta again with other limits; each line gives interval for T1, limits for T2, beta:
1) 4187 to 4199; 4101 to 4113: 0.51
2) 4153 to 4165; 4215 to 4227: 0.97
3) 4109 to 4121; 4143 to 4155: 0.35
